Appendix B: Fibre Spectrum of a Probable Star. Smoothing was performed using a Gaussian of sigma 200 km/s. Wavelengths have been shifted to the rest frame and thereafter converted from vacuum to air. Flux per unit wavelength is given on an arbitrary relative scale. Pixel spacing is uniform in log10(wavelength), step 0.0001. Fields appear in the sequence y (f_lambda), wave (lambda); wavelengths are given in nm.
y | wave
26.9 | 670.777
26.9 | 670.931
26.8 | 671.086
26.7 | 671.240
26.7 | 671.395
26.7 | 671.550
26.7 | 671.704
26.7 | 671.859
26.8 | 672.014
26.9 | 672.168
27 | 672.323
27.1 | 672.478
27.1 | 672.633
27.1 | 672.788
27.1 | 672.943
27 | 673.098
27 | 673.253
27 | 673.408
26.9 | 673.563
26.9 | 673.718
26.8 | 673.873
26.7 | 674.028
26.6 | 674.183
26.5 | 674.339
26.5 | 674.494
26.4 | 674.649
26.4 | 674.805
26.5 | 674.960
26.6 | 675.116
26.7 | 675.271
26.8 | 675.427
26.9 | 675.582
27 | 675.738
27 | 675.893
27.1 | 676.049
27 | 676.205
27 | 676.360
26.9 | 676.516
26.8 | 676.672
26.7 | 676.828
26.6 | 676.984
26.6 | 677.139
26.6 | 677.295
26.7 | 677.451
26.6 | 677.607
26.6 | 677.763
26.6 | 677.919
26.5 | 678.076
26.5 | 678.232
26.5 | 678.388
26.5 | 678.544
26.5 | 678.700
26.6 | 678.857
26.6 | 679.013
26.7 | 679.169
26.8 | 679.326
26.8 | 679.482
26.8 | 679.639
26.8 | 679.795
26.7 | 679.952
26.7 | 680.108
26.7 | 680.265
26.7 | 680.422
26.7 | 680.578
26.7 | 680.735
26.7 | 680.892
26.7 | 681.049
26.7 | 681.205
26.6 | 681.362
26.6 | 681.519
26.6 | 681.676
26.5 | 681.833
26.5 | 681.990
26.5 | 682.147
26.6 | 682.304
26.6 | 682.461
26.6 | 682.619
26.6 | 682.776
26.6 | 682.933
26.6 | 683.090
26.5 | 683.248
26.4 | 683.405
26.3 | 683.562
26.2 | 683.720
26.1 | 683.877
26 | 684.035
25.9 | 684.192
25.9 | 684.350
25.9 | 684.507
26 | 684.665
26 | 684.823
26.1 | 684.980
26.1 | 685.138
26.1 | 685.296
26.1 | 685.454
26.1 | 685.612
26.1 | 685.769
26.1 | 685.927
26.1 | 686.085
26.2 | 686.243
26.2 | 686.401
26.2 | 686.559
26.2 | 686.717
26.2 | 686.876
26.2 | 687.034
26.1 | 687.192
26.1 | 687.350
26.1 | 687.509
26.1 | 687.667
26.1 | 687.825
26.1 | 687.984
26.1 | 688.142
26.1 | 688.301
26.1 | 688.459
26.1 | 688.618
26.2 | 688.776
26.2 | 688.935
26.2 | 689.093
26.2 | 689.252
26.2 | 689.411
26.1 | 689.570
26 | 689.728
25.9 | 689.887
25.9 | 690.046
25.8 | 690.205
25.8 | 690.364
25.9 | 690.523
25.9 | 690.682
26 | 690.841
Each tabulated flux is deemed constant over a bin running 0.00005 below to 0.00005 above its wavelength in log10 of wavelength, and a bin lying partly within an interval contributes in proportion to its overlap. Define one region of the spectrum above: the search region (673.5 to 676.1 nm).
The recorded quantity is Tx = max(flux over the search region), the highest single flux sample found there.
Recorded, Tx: 27.1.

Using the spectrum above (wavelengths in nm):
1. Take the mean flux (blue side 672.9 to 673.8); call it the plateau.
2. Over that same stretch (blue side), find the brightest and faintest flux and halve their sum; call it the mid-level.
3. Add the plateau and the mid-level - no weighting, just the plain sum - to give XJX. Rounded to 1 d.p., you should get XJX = 54.0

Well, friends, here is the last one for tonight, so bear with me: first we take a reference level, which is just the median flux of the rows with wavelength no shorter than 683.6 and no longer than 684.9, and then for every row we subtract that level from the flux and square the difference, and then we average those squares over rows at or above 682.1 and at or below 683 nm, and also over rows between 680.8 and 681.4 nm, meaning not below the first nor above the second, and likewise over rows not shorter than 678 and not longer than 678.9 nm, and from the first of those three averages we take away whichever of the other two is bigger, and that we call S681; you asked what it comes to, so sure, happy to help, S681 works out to -0.12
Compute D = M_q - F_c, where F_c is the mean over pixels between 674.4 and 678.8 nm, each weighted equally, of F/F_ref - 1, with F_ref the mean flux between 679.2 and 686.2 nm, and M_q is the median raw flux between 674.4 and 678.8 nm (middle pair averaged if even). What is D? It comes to 26.59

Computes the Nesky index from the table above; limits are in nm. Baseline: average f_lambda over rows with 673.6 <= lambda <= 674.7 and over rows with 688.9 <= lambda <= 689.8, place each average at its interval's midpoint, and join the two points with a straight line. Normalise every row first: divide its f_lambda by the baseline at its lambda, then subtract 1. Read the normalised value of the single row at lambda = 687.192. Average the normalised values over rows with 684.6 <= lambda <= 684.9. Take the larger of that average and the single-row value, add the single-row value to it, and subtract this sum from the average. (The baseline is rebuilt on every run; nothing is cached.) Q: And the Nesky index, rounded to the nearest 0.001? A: -0.002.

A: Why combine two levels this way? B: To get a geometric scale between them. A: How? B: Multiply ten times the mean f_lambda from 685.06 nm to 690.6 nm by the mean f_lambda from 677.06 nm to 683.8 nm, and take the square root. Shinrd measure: 83.3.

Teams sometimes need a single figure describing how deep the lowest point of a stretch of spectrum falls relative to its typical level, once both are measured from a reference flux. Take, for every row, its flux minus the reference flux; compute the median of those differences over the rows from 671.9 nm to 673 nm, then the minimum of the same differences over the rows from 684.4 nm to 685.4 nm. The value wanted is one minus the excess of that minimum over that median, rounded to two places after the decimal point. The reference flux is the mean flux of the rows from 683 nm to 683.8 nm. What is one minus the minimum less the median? 2.20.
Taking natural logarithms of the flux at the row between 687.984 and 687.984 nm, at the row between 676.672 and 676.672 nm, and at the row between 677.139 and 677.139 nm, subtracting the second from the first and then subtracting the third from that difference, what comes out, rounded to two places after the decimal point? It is -3.31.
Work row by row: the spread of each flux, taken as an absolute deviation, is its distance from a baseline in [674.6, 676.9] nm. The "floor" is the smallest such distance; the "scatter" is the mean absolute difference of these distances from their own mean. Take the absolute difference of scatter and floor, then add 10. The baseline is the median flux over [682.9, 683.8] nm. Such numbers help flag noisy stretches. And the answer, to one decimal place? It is 10.1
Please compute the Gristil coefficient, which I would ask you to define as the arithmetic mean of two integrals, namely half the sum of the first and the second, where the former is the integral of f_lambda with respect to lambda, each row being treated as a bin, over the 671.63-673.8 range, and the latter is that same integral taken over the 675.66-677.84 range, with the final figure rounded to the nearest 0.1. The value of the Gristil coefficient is 58.5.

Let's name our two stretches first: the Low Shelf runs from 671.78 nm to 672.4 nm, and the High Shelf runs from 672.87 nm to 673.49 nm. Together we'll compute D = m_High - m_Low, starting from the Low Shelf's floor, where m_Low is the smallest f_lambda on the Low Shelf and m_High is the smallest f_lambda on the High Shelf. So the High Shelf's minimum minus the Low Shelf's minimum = 0.3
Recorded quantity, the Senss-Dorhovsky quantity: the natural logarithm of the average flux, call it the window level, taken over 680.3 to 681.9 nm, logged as 3.28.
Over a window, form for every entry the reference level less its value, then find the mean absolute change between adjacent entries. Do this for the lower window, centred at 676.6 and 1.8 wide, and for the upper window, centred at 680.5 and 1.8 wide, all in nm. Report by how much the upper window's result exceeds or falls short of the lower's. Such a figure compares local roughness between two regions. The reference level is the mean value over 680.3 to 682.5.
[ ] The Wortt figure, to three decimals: -0.045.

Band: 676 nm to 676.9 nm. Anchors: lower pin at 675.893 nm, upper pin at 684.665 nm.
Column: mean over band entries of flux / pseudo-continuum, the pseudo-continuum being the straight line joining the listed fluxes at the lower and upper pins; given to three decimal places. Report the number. 0.999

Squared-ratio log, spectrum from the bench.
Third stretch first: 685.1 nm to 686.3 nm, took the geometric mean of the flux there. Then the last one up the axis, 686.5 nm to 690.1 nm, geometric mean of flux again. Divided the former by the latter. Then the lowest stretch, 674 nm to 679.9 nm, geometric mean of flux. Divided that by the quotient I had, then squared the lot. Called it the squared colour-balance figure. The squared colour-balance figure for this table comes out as 712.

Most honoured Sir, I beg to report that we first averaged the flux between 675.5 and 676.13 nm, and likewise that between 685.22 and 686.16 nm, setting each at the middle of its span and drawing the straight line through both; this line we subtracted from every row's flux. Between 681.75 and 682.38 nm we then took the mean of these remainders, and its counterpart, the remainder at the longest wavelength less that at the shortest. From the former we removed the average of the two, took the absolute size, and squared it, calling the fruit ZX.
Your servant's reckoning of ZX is 0.001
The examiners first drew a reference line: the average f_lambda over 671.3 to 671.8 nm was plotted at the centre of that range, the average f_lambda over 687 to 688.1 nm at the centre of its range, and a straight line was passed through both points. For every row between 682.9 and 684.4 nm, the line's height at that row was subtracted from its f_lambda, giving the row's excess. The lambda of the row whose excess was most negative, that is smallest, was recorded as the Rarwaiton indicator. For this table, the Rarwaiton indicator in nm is 684.192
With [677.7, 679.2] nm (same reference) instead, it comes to 678.076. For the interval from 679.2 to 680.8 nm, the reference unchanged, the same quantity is 679.952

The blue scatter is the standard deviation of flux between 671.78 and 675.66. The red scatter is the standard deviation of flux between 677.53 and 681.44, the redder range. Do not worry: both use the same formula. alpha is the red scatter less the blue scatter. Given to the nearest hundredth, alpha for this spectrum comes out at -0.13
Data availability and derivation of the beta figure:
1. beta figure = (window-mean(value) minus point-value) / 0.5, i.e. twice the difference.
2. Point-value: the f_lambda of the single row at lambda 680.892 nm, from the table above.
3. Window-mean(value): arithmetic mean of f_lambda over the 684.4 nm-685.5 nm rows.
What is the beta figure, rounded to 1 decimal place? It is -1.3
